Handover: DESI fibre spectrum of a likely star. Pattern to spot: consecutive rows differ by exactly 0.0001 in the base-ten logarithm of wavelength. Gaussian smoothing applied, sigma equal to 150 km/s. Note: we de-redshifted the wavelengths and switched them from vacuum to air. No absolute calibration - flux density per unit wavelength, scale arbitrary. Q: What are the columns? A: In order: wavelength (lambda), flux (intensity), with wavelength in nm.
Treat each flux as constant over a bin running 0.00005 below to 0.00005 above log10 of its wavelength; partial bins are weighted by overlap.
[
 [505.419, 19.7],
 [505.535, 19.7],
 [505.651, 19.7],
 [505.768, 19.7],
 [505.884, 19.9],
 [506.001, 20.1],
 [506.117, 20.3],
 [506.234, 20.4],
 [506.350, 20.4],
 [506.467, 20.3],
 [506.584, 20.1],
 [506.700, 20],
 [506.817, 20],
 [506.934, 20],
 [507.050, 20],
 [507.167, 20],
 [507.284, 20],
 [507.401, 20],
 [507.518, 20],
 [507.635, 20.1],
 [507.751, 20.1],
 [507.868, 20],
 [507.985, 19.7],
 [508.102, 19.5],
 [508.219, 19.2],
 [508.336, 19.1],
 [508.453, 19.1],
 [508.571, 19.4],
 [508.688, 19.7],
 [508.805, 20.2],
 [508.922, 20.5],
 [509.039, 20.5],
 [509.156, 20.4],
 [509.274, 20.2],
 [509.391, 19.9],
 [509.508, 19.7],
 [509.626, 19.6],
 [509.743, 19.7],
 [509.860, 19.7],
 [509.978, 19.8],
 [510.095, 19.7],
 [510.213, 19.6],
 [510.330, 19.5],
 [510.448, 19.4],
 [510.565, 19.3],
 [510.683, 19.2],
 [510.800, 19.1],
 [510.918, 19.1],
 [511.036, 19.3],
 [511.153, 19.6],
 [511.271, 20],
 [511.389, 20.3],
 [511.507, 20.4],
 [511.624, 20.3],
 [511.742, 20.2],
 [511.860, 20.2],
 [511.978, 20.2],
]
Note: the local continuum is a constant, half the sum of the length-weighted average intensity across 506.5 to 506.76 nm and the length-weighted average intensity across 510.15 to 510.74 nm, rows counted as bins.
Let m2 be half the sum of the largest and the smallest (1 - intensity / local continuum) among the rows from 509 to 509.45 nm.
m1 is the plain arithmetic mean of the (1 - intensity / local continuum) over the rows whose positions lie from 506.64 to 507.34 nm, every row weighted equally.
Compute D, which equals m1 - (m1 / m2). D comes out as -0.6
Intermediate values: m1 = -0.014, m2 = -0.024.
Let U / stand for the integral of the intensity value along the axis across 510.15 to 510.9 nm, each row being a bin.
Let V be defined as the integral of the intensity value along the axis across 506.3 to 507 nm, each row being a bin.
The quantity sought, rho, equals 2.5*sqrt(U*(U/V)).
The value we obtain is 9.66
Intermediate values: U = 14.5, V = 14.1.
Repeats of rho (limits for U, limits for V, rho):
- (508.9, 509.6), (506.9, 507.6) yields 9.42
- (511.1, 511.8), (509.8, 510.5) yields 9.51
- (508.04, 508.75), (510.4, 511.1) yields 9.34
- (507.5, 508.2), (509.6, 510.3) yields 9.37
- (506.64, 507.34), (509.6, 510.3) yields 9.43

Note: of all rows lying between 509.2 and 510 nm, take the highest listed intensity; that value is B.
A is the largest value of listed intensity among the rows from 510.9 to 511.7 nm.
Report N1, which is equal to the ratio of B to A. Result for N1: 0.99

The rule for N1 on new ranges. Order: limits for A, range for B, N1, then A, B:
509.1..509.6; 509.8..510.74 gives 0.97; 20.4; 19.8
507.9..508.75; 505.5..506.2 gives 1.03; 19.7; 20.3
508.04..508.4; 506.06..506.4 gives 1.05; 19.5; 20.4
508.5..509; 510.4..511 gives 0.95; 20.5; 19.4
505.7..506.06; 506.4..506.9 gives 1.01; 20.1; 20.3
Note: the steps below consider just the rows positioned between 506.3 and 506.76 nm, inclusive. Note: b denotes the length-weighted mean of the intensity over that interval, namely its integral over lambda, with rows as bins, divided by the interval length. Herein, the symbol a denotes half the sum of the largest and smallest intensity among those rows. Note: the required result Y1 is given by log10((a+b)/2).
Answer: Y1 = 1.31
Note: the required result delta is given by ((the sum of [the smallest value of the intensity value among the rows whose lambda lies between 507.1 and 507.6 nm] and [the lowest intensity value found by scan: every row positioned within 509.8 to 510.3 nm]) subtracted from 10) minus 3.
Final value -32.6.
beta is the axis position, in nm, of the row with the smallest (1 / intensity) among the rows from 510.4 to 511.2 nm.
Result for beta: 511.153 nm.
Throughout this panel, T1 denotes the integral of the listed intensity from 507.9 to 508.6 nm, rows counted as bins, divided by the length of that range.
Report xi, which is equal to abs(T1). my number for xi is 19.3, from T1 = 19.3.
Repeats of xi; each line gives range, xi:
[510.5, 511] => 19.2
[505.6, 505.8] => 19.6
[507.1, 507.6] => 20.0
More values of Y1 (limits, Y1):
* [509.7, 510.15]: 1.30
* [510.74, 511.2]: 1.29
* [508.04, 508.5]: 1.28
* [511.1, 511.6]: 1.30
